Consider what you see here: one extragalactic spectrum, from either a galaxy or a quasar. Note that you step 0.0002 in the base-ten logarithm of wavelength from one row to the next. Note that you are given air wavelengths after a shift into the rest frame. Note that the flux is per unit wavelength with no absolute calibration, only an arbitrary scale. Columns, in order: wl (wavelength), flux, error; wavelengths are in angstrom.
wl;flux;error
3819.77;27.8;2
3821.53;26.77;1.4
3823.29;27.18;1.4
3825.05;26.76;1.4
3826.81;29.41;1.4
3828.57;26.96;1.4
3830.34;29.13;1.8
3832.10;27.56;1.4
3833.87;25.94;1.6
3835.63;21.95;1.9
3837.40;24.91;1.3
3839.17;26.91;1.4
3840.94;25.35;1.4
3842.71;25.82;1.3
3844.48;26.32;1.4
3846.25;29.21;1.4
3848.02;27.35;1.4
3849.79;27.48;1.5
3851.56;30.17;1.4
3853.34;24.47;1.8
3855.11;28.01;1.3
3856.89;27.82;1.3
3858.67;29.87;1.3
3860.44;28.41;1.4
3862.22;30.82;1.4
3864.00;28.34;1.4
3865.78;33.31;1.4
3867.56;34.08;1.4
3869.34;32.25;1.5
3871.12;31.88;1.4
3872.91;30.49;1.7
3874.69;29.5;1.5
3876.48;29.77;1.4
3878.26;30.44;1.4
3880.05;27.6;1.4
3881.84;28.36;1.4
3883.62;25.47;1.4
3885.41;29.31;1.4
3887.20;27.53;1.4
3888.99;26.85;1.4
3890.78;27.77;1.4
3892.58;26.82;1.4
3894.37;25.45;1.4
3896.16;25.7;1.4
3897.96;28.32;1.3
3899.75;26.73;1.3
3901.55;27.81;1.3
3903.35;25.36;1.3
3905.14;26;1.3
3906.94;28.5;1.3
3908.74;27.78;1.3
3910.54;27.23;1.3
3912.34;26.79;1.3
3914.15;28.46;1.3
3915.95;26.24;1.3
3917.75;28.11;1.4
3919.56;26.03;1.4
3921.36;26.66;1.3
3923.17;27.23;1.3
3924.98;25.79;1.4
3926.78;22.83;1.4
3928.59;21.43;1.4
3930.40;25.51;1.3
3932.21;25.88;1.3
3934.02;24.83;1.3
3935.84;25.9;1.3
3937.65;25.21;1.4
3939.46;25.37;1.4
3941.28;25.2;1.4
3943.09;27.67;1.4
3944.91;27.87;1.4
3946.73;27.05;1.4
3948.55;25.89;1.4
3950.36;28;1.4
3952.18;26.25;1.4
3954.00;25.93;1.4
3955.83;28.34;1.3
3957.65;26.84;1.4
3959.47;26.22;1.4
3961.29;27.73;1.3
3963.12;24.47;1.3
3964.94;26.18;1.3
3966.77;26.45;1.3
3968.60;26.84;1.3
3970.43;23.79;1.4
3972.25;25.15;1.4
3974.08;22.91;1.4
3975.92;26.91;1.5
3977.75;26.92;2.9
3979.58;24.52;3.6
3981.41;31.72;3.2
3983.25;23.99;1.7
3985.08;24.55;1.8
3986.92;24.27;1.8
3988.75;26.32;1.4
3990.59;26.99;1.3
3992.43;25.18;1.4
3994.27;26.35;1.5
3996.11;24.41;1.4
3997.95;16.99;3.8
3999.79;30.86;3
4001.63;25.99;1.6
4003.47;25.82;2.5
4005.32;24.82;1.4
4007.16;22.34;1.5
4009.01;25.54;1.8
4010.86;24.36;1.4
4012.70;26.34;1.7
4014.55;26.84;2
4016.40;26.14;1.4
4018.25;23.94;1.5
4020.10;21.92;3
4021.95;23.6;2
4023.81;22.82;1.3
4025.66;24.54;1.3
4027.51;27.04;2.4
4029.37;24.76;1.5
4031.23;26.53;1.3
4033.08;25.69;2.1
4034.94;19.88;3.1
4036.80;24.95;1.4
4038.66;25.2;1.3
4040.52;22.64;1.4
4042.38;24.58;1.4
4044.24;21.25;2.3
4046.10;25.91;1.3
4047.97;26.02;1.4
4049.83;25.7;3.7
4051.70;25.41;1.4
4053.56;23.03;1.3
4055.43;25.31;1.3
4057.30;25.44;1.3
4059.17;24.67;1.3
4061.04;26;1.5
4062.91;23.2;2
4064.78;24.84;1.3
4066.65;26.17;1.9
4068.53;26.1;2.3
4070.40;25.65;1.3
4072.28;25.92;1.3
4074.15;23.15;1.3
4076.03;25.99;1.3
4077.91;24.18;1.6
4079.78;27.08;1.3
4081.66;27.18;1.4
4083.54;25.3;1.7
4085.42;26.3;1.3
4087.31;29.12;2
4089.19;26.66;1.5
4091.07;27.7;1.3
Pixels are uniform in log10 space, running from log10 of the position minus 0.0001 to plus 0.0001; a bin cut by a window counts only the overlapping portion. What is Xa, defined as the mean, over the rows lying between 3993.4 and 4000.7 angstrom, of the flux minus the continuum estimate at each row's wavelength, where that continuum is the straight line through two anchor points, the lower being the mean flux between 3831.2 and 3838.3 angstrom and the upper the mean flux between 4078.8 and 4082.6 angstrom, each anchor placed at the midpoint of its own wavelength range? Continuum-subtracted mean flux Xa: -1.8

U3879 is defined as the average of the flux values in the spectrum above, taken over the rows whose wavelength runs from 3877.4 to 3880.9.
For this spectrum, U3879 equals 29.0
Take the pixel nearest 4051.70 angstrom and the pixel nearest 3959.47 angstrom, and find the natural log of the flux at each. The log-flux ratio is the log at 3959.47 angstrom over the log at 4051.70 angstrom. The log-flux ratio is 1.01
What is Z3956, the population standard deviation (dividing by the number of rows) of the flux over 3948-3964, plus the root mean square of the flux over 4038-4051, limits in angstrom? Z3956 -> 25.7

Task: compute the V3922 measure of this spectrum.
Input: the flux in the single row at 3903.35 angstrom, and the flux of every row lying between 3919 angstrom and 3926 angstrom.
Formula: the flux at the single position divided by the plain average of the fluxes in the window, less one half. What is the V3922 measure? 0.46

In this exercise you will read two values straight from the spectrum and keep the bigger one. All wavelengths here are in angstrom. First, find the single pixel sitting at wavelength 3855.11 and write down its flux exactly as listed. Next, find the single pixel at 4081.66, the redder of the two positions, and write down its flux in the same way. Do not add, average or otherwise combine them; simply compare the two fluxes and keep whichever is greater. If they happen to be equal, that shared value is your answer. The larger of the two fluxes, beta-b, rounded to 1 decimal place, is 28.0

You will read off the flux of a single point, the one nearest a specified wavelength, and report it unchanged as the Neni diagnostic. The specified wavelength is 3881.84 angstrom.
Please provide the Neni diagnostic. 28.36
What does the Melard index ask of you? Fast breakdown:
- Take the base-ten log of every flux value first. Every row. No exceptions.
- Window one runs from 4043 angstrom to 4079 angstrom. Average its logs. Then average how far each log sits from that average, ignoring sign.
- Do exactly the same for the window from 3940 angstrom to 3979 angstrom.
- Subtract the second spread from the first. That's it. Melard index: 0.0016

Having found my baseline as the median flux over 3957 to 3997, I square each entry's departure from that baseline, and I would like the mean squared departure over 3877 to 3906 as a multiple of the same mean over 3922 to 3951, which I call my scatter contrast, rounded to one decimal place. 1.0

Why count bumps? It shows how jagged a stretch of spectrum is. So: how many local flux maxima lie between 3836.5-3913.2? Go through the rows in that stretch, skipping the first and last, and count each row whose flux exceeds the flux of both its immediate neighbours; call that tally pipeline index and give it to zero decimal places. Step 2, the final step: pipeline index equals 14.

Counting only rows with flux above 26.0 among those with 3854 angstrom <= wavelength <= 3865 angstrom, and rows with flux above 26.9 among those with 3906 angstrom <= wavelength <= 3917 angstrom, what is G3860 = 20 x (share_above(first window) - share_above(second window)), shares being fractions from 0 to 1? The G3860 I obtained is 6.7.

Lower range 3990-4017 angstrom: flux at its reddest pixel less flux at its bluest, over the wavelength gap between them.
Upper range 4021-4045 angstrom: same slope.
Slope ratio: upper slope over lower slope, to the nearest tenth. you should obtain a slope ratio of 3.2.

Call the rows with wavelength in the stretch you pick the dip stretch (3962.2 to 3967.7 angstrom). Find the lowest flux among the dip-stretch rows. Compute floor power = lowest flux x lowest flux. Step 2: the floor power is 599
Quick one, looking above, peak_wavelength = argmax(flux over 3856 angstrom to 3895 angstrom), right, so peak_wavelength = 3867.56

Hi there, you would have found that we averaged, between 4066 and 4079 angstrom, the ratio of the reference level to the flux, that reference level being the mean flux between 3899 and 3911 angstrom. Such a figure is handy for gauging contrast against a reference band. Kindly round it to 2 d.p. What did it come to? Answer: 1.07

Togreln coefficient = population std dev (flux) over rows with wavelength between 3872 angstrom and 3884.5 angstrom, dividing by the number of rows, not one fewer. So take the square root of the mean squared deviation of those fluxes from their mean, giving 1.7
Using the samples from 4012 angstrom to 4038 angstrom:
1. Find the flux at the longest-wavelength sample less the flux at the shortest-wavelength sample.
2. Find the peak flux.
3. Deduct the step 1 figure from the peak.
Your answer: 28.4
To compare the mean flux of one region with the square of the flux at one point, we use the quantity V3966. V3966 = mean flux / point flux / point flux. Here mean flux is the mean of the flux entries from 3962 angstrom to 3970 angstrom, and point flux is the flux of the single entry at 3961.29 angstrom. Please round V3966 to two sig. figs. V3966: 0.034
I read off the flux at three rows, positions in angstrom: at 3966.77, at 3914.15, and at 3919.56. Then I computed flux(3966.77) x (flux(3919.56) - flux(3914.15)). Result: -64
